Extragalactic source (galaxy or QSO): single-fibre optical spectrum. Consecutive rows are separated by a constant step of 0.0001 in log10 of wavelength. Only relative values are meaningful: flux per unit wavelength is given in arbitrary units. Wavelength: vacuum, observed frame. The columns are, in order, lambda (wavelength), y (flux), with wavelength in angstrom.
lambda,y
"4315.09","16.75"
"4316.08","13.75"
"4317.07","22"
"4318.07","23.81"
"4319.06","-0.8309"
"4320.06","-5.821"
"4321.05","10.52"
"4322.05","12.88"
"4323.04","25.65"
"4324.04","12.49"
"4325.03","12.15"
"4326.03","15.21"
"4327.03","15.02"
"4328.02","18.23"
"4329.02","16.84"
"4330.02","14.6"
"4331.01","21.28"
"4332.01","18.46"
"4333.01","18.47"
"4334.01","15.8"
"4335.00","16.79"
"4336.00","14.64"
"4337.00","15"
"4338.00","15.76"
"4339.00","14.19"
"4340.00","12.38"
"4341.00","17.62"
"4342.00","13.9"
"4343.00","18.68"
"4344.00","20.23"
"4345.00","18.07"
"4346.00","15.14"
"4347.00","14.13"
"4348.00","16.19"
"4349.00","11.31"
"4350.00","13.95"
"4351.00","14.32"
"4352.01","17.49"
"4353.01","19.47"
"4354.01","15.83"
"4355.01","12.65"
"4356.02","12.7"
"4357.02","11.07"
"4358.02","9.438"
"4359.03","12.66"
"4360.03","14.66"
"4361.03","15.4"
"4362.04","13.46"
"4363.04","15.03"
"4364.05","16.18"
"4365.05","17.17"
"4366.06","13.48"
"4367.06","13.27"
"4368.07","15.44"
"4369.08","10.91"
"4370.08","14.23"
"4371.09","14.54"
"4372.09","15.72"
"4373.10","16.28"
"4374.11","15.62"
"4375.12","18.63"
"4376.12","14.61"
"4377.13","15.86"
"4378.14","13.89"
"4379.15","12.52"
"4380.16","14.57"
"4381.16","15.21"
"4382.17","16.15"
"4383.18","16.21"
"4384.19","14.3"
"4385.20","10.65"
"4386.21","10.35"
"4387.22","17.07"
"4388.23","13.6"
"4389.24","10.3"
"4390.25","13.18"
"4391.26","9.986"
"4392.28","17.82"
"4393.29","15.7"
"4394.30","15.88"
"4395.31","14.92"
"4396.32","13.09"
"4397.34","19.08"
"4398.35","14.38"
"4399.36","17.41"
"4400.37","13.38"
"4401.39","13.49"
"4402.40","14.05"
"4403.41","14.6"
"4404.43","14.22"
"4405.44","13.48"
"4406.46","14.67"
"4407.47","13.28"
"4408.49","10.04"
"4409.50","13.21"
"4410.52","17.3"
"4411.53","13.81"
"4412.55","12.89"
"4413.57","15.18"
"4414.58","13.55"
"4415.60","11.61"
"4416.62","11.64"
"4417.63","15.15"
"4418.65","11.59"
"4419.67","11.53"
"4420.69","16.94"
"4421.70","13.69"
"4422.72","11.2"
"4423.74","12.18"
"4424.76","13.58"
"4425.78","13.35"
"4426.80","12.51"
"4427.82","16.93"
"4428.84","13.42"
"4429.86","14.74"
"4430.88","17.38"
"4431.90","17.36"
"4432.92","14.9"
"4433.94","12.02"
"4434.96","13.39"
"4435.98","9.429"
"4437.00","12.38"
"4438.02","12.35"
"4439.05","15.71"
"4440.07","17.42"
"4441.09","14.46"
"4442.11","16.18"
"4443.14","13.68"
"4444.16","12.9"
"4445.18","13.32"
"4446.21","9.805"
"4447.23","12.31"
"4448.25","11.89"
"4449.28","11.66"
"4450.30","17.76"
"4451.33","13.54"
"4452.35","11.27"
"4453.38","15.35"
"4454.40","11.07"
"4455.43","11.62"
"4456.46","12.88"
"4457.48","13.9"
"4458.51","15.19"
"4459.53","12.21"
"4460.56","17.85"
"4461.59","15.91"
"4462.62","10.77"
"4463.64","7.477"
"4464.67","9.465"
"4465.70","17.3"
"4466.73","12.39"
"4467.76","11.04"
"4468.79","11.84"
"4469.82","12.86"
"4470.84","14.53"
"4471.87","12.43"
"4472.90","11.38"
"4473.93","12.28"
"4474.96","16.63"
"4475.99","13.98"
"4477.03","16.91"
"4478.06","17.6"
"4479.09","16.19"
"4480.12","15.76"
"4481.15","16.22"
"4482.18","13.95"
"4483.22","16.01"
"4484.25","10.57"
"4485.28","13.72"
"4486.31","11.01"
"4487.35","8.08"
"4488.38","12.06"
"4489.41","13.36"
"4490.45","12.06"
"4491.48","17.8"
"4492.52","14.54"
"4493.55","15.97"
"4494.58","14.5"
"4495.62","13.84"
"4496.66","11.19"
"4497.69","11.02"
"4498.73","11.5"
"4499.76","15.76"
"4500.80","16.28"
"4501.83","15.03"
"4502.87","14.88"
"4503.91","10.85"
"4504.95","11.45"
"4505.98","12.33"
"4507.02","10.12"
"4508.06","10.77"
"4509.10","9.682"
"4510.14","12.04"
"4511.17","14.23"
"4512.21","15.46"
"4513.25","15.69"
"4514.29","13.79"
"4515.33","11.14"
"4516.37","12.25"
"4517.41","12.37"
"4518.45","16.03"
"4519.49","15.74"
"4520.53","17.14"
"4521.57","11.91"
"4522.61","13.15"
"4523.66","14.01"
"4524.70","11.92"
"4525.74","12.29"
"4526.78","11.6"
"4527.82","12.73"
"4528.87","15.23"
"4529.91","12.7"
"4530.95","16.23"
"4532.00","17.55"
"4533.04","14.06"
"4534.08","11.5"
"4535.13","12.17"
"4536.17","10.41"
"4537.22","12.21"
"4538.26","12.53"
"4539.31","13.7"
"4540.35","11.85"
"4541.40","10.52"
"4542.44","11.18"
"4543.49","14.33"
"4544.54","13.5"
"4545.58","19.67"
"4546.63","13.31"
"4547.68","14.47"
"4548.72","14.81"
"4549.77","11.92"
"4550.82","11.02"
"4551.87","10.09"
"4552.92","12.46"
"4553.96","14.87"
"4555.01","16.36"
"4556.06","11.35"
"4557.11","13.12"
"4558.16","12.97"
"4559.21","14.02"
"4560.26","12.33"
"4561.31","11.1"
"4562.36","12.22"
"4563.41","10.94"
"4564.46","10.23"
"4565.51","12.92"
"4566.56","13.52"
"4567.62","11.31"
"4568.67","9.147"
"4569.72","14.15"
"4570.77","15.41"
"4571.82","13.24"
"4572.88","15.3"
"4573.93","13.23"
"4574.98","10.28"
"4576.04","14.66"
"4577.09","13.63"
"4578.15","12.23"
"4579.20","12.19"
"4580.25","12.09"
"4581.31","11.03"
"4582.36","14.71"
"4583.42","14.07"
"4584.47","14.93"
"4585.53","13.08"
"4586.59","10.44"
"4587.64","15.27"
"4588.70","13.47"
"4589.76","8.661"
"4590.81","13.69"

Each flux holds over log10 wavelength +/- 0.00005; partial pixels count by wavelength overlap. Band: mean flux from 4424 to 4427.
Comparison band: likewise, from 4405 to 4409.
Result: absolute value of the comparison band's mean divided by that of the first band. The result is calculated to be 0.98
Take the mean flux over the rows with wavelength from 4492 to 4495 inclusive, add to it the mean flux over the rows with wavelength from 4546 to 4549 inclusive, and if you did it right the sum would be 29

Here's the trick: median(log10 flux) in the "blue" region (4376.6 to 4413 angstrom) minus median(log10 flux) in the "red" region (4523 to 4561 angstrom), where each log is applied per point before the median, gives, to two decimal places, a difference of 0.05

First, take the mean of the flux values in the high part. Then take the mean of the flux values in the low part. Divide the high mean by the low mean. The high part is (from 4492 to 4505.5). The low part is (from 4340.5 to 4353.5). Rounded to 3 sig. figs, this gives 0.840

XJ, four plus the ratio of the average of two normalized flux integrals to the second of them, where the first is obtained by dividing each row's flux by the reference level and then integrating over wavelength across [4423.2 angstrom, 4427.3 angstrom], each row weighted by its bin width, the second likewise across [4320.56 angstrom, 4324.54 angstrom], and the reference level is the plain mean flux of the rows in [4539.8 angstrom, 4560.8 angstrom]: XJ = 4.93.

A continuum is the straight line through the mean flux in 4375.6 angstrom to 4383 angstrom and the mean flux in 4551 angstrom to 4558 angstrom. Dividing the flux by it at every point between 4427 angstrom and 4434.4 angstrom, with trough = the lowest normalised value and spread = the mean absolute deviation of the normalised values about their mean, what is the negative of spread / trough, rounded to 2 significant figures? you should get -0.14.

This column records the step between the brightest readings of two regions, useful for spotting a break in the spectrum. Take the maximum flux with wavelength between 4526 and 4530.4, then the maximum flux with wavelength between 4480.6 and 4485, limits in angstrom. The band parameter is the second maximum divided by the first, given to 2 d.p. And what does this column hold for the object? 1.07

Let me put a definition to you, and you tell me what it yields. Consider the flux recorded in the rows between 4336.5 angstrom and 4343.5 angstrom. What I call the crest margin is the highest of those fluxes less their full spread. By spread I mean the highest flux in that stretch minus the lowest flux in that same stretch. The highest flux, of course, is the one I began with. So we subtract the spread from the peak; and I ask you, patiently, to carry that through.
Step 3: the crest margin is 12.4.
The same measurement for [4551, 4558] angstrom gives 10.1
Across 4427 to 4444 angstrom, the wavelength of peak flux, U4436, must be 4440.07 angstrom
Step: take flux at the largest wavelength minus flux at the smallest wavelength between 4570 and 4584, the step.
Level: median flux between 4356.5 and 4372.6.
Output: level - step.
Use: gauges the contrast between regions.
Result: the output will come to 15.7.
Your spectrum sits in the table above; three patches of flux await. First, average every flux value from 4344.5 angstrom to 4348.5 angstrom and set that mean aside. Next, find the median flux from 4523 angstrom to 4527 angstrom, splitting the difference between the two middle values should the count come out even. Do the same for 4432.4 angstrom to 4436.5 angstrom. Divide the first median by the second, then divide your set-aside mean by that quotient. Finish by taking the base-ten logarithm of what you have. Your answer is 1.22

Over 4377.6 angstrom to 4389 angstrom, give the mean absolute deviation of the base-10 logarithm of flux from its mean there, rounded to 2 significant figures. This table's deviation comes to 0.054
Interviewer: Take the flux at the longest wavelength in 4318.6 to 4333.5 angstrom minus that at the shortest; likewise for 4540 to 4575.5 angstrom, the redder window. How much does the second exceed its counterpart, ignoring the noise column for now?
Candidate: -21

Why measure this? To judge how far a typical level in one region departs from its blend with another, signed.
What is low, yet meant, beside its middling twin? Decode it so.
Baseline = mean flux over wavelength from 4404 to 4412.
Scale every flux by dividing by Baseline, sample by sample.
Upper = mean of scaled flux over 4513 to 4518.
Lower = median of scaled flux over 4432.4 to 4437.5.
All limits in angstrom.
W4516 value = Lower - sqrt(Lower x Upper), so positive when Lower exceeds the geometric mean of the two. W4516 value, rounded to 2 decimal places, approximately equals -0.02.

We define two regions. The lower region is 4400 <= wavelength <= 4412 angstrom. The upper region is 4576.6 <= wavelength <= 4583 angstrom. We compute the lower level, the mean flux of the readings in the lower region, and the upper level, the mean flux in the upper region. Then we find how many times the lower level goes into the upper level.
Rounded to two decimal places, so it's 0.92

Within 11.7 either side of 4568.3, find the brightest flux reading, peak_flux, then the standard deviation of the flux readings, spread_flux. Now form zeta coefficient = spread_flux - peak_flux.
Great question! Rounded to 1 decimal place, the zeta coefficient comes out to -13.8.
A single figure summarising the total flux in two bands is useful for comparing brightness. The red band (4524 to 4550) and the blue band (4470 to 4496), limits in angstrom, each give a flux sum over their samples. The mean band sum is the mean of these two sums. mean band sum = 342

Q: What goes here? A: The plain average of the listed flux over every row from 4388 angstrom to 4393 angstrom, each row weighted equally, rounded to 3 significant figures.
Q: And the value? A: 13.0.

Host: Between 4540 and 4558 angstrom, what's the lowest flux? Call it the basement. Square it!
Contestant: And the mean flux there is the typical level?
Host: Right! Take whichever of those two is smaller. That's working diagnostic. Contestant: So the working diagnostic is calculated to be 13.2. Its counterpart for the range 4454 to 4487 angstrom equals 13.5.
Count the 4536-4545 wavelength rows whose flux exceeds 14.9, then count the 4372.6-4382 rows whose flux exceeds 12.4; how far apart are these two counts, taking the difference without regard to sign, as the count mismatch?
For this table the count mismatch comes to 9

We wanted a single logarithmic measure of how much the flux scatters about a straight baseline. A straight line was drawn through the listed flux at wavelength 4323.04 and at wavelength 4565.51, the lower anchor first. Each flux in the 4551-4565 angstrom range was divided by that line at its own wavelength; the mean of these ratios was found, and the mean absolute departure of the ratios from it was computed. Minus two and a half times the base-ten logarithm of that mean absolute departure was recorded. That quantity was 2.51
